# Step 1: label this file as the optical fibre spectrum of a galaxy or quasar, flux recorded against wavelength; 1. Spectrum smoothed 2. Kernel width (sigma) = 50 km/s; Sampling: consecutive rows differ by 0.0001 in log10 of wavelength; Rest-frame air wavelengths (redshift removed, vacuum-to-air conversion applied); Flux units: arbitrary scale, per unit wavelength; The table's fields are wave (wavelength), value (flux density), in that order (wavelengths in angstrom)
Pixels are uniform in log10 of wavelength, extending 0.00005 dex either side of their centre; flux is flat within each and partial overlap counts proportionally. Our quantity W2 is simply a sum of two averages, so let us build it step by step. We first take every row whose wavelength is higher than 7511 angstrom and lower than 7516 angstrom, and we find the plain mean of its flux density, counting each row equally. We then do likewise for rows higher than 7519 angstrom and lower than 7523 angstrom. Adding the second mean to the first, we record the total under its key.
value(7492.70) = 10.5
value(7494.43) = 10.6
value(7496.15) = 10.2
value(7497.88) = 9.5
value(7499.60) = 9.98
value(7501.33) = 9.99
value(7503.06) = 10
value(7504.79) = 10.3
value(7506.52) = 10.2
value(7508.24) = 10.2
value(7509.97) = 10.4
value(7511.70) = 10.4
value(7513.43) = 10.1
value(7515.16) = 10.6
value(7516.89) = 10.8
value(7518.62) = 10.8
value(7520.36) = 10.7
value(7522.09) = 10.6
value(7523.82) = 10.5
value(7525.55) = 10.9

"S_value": 21.02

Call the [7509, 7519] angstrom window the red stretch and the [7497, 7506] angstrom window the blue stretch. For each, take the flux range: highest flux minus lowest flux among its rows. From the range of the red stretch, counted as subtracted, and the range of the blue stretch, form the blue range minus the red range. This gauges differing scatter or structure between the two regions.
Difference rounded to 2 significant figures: 0.10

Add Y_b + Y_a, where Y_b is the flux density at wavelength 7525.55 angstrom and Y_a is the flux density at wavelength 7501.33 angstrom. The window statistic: 20.9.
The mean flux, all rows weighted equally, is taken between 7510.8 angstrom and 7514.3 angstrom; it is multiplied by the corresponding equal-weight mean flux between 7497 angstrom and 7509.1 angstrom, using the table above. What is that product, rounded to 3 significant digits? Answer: 103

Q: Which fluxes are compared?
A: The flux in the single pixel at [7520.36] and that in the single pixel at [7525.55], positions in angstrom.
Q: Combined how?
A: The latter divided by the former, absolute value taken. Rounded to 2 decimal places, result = 1.02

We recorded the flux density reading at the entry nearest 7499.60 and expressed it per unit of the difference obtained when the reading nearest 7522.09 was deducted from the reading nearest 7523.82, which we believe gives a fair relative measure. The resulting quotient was -100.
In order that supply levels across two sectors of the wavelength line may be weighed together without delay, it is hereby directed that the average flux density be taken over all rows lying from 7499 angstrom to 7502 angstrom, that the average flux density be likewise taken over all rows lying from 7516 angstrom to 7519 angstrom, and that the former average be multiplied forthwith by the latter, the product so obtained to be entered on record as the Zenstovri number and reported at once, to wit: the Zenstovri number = 108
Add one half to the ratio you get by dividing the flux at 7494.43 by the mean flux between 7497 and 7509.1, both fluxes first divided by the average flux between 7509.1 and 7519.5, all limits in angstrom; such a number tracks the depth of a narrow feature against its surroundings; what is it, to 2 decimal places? 1.56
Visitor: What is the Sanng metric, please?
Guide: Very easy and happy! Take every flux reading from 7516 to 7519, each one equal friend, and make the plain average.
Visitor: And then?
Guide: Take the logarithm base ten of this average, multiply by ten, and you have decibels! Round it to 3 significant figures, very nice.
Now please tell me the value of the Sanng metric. 10.3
